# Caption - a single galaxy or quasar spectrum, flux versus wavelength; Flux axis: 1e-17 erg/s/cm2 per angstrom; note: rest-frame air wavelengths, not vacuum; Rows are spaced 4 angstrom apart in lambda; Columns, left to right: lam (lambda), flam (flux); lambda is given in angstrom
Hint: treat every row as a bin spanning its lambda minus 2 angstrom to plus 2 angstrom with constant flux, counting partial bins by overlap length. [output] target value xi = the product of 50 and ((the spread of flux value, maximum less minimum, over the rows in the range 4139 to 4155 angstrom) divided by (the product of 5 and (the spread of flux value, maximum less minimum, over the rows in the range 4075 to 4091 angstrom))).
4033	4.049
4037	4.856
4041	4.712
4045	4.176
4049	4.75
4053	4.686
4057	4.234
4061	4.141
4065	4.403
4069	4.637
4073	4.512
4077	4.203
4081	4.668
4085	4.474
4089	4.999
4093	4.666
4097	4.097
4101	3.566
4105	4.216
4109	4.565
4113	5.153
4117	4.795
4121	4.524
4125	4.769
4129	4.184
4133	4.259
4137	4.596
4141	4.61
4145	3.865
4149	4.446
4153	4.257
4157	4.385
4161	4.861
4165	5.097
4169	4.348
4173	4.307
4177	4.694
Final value 9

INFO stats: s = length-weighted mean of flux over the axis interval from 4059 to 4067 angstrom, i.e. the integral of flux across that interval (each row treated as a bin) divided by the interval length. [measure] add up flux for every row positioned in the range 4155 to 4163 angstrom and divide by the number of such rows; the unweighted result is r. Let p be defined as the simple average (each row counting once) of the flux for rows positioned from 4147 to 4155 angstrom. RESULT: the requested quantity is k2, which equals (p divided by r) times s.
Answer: 4.0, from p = 4.35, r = 4.62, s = 4.27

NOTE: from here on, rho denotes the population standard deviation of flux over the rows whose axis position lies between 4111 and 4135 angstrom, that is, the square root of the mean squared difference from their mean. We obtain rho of 0.33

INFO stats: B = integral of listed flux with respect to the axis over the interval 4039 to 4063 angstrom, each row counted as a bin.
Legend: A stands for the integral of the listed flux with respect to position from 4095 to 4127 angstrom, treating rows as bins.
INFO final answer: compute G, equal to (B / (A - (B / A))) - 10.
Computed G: -9.25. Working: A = 143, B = 107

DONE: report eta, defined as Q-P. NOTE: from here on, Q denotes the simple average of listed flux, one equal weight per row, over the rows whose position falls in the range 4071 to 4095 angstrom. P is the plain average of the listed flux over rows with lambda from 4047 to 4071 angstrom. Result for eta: 0.11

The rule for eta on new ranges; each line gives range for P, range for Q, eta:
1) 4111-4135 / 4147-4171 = -0.05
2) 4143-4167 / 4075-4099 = 0.03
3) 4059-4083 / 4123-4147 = -0.05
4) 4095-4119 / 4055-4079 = -0.04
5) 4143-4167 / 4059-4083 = -0.06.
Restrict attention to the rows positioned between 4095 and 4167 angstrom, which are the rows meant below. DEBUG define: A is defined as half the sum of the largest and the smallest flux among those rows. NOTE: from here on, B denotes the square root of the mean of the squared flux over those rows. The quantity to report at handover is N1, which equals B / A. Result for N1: 1.03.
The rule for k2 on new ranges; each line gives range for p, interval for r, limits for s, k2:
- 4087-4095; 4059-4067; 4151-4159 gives 4.9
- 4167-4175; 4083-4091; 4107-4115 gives 4.4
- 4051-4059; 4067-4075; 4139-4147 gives 4.1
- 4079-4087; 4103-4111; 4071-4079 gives 4.5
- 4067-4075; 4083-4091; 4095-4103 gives 3.7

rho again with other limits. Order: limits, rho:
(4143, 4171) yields 0.37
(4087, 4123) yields 0.46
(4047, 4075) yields 0.21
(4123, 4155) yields 0.27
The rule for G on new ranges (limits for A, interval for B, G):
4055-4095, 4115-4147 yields -9.20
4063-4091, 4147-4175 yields -9.00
